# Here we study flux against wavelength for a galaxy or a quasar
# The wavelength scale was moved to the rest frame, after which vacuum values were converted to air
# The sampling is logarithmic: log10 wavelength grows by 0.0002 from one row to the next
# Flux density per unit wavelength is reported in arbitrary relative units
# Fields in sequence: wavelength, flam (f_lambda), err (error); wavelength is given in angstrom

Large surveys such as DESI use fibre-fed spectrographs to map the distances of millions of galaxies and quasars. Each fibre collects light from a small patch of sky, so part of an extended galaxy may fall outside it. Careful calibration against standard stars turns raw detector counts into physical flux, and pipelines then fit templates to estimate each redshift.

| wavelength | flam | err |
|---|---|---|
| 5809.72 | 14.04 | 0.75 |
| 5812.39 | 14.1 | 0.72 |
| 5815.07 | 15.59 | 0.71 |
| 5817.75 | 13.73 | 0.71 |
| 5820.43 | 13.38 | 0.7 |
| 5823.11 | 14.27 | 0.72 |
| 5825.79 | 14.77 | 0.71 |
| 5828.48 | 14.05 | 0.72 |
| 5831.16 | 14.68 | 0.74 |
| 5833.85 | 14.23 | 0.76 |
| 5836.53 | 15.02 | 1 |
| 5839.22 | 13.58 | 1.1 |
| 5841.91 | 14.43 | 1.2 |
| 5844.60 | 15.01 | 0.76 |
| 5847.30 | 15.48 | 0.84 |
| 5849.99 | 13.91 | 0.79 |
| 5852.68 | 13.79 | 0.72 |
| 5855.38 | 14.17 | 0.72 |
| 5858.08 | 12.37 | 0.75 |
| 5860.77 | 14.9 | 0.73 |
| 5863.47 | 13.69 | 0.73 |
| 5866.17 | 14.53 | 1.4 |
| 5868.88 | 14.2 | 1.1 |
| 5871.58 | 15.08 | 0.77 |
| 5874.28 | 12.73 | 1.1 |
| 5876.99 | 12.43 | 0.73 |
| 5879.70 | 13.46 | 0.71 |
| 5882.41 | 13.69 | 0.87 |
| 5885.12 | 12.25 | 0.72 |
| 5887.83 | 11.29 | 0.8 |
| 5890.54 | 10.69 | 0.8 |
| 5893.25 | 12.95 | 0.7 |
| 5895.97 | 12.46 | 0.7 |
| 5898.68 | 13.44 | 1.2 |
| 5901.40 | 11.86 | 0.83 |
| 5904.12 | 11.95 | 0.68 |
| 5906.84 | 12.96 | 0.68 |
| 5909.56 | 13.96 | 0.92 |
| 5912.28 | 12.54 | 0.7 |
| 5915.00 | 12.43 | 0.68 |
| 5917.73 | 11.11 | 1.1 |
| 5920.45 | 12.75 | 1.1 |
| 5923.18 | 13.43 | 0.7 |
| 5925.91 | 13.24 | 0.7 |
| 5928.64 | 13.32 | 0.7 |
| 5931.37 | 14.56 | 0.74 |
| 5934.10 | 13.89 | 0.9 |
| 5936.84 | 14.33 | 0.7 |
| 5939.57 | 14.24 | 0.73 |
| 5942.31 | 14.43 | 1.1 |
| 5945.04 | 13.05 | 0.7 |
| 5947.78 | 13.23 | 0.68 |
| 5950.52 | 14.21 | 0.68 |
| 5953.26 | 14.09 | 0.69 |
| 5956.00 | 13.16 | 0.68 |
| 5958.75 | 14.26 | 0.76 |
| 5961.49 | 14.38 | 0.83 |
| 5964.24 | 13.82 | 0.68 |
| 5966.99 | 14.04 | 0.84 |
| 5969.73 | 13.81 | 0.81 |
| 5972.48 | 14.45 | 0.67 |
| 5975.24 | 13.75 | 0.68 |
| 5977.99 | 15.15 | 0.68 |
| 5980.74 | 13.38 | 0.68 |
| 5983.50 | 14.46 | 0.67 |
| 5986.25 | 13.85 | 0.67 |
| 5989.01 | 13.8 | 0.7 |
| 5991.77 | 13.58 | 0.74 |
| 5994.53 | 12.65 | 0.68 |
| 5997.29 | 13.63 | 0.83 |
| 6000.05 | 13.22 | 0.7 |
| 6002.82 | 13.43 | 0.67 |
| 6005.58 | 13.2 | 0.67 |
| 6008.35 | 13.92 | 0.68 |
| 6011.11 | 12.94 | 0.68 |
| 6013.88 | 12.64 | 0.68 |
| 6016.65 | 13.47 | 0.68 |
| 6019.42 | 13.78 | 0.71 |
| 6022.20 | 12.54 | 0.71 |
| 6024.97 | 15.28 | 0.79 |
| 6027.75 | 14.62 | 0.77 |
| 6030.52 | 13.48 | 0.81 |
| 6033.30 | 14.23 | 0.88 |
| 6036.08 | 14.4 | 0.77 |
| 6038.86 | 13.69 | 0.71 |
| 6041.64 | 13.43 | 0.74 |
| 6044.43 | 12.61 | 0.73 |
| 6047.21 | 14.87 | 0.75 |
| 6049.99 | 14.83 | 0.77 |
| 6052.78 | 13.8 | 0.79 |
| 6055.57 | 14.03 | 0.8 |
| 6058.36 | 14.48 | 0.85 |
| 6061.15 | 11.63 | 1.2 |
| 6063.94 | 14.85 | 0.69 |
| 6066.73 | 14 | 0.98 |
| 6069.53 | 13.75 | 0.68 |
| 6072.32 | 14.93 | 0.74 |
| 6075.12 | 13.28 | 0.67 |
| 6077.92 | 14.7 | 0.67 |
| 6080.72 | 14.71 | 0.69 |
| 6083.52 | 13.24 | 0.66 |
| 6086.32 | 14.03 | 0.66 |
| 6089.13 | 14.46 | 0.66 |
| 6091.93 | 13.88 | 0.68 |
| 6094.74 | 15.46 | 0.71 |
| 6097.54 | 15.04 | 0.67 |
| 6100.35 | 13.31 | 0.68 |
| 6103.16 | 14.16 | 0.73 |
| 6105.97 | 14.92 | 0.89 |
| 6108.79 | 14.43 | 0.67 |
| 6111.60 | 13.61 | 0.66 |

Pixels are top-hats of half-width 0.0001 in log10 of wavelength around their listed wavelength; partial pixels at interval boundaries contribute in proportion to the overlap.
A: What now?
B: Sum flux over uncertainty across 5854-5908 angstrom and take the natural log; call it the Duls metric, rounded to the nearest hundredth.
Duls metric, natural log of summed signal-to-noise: 5.78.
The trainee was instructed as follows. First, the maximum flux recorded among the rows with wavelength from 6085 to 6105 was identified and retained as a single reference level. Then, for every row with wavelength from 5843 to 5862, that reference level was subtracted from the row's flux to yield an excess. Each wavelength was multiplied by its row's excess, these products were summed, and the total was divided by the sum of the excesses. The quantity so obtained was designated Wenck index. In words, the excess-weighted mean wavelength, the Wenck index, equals 5854.7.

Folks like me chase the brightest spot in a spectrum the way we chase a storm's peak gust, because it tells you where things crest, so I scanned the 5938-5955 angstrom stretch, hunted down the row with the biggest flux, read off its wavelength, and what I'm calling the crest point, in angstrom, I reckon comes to 5942.31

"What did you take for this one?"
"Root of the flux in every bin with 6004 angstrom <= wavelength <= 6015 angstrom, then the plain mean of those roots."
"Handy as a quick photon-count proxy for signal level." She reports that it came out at 3.63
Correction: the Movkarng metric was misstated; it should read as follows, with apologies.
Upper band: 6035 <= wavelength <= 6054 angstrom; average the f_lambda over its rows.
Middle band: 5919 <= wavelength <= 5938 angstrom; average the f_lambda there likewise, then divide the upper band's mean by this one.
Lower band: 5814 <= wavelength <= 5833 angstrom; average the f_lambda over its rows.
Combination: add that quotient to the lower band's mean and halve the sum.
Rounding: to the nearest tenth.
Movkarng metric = 7.7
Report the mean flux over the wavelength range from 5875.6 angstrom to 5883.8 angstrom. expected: 13.2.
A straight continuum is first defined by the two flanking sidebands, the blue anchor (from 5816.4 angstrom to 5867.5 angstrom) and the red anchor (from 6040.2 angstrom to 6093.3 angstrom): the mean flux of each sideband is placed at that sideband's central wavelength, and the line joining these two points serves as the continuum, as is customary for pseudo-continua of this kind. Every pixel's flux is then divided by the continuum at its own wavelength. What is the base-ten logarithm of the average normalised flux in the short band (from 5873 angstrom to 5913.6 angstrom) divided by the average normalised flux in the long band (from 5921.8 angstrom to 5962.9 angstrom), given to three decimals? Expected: -0.044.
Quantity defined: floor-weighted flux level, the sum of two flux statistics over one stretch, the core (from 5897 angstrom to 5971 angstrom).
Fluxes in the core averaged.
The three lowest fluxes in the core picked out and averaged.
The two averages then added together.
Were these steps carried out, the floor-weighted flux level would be 25.1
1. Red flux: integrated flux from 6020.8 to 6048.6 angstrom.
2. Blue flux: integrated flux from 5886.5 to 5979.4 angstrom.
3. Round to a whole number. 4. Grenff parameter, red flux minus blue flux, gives -852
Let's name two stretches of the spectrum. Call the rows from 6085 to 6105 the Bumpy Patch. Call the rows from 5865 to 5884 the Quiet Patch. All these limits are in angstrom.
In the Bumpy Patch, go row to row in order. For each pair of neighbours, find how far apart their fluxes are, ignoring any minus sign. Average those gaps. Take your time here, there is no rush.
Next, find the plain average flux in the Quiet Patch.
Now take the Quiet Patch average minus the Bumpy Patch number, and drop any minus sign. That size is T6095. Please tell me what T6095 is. 12.8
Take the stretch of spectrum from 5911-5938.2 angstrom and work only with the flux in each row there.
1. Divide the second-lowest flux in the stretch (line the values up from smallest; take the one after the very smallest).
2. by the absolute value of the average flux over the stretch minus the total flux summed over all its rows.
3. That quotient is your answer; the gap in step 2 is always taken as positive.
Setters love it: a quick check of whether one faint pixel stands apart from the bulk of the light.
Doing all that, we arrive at 0.10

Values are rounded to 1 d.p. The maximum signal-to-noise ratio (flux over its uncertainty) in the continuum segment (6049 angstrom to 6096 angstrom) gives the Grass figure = 21.9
